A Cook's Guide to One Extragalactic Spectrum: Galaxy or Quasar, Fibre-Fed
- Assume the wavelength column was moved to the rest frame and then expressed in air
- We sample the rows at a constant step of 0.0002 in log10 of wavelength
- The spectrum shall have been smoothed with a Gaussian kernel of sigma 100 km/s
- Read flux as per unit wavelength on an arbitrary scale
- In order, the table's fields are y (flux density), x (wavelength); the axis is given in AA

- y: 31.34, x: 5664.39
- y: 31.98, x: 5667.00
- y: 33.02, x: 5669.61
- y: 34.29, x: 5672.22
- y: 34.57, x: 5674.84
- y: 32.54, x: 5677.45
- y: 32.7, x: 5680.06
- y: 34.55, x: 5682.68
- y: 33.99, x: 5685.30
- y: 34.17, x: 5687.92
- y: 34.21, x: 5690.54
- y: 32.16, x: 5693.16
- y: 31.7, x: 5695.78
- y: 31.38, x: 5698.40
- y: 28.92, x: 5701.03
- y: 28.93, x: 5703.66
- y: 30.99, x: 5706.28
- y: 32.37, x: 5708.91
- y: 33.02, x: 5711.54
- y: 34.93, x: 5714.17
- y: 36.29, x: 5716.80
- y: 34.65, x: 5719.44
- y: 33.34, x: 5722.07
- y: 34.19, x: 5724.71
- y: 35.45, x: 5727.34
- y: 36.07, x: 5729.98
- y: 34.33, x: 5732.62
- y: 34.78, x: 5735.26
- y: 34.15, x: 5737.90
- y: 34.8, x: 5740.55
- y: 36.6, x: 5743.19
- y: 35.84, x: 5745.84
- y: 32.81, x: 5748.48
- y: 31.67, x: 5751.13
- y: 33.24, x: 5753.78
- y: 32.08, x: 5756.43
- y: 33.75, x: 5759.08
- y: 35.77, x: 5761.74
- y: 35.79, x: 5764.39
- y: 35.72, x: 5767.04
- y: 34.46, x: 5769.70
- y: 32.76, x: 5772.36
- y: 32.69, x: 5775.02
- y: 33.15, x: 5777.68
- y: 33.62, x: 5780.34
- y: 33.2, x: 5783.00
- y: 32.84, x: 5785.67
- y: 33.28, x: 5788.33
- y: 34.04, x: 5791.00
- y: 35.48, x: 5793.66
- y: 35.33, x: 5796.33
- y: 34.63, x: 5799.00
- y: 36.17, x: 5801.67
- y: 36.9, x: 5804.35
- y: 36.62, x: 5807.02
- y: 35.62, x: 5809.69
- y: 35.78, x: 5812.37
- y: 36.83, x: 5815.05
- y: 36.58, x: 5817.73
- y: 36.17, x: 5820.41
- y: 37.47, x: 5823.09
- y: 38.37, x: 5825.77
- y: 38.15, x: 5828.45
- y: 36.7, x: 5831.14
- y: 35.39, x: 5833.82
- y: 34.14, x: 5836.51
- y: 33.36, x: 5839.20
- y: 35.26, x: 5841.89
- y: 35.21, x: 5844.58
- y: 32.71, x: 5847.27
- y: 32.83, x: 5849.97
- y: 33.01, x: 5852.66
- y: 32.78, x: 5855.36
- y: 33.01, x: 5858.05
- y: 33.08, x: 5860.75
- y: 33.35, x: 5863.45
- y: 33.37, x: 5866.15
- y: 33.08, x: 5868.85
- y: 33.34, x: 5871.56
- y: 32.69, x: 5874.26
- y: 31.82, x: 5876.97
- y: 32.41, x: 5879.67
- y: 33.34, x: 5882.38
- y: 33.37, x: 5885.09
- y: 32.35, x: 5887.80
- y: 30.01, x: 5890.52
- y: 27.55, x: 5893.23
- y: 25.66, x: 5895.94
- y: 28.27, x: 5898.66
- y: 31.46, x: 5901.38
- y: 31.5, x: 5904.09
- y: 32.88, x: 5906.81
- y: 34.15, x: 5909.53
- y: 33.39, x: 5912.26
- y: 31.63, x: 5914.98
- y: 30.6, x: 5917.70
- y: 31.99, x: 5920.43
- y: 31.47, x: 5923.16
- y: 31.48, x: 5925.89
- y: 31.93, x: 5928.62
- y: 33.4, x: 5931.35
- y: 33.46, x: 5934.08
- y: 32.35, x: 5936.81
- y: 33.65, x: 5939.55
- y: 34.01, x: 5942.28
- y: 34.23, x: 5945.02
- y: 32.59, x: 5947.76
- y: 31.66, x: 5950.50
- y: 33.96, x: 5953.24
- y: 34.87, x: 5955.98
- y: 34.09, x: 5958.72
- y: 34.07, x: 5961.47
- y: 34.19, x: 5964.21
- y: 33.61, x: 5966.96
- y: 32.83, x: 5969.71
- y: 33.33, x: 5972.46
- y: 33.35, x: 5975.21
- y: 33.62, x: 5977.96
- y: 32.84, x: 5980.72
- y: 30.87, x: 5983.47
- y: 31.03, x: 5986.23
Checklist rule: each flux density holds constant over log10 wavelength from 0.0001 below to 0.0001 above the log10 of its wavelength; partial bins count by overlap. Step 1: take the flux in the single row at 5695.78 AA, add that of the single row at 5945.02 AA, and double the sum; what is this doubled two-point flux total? 132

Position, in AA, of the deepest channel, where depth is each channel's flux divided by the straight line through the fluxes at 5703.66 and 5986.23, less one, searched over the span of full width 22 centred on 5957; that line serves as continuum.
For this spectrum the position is 5950.50 AA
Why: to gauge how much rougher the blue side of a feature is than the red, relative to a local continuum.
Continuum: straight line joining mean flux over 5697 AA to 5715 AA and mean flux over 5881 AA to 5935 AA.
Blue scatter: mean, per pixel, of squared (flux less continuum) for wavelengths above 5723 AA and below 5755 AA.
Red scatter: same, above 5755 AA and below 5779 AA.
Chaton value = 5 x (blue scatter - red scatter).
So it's 13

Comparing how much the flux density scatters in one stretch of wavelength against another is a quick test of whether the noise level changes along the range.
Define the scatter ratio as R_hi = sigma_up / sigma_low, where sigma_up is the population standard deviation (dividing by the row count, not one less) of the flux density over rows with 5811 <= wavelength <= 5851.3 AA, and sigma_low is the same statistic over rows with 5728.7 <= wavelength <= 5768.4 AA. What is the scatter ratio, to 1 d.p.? 1.2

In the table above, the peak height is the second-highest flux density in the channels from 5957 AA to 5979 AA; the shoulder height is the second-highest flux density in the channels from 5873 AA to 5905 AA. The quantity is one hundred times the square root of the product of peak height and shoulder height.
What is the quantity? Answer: 3371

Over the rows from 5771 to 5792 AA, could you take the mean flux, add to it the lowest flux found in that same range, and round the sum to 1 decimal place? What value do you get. 65.9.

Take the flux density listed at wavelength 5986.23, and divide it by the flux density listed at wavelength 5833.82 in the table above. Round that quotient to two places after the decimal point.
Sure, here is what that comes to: 0.88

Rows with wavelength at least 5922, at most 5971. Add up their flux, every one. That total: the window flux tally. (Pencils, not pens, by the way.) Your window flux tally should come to 598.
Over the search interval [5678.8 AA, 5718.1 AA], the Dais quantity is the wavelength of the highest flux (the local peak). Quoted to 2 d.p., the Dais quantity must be 5716.80 AA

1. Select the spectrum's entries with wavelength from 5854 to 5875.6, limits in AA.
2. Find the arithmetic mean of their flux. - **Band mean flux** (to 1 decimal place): 33.1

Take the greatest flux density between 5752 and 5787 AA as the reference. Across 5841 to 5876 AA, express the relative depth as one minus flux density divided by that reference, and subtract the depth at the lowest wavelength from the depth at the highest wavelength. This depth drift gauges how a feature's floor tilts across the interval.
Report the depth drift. 0.07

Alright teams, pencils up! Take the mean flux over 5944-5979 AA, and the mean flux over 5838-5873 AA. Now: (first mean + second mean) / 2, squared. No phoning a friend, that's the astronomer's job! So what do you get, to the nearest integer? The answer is 1122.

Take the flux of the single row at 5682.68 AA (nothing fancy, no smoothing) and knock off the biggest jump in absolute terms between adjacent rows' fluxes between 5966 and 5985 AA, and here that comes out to 32.6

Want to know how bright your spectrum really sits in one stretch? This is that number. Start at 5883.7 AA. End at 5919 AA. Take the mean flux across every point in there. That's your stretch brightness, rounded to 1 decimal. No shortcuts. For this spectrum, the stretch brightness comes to 31.0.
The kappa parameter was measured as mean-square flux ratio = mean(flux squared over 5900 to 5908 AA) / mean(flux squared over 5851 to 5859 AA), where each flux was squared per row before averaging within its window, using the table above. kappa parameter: 0.9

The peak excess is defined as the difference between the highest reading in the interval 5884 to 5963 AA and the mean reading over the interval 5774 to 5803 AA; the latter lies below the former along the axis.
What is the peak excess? 1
